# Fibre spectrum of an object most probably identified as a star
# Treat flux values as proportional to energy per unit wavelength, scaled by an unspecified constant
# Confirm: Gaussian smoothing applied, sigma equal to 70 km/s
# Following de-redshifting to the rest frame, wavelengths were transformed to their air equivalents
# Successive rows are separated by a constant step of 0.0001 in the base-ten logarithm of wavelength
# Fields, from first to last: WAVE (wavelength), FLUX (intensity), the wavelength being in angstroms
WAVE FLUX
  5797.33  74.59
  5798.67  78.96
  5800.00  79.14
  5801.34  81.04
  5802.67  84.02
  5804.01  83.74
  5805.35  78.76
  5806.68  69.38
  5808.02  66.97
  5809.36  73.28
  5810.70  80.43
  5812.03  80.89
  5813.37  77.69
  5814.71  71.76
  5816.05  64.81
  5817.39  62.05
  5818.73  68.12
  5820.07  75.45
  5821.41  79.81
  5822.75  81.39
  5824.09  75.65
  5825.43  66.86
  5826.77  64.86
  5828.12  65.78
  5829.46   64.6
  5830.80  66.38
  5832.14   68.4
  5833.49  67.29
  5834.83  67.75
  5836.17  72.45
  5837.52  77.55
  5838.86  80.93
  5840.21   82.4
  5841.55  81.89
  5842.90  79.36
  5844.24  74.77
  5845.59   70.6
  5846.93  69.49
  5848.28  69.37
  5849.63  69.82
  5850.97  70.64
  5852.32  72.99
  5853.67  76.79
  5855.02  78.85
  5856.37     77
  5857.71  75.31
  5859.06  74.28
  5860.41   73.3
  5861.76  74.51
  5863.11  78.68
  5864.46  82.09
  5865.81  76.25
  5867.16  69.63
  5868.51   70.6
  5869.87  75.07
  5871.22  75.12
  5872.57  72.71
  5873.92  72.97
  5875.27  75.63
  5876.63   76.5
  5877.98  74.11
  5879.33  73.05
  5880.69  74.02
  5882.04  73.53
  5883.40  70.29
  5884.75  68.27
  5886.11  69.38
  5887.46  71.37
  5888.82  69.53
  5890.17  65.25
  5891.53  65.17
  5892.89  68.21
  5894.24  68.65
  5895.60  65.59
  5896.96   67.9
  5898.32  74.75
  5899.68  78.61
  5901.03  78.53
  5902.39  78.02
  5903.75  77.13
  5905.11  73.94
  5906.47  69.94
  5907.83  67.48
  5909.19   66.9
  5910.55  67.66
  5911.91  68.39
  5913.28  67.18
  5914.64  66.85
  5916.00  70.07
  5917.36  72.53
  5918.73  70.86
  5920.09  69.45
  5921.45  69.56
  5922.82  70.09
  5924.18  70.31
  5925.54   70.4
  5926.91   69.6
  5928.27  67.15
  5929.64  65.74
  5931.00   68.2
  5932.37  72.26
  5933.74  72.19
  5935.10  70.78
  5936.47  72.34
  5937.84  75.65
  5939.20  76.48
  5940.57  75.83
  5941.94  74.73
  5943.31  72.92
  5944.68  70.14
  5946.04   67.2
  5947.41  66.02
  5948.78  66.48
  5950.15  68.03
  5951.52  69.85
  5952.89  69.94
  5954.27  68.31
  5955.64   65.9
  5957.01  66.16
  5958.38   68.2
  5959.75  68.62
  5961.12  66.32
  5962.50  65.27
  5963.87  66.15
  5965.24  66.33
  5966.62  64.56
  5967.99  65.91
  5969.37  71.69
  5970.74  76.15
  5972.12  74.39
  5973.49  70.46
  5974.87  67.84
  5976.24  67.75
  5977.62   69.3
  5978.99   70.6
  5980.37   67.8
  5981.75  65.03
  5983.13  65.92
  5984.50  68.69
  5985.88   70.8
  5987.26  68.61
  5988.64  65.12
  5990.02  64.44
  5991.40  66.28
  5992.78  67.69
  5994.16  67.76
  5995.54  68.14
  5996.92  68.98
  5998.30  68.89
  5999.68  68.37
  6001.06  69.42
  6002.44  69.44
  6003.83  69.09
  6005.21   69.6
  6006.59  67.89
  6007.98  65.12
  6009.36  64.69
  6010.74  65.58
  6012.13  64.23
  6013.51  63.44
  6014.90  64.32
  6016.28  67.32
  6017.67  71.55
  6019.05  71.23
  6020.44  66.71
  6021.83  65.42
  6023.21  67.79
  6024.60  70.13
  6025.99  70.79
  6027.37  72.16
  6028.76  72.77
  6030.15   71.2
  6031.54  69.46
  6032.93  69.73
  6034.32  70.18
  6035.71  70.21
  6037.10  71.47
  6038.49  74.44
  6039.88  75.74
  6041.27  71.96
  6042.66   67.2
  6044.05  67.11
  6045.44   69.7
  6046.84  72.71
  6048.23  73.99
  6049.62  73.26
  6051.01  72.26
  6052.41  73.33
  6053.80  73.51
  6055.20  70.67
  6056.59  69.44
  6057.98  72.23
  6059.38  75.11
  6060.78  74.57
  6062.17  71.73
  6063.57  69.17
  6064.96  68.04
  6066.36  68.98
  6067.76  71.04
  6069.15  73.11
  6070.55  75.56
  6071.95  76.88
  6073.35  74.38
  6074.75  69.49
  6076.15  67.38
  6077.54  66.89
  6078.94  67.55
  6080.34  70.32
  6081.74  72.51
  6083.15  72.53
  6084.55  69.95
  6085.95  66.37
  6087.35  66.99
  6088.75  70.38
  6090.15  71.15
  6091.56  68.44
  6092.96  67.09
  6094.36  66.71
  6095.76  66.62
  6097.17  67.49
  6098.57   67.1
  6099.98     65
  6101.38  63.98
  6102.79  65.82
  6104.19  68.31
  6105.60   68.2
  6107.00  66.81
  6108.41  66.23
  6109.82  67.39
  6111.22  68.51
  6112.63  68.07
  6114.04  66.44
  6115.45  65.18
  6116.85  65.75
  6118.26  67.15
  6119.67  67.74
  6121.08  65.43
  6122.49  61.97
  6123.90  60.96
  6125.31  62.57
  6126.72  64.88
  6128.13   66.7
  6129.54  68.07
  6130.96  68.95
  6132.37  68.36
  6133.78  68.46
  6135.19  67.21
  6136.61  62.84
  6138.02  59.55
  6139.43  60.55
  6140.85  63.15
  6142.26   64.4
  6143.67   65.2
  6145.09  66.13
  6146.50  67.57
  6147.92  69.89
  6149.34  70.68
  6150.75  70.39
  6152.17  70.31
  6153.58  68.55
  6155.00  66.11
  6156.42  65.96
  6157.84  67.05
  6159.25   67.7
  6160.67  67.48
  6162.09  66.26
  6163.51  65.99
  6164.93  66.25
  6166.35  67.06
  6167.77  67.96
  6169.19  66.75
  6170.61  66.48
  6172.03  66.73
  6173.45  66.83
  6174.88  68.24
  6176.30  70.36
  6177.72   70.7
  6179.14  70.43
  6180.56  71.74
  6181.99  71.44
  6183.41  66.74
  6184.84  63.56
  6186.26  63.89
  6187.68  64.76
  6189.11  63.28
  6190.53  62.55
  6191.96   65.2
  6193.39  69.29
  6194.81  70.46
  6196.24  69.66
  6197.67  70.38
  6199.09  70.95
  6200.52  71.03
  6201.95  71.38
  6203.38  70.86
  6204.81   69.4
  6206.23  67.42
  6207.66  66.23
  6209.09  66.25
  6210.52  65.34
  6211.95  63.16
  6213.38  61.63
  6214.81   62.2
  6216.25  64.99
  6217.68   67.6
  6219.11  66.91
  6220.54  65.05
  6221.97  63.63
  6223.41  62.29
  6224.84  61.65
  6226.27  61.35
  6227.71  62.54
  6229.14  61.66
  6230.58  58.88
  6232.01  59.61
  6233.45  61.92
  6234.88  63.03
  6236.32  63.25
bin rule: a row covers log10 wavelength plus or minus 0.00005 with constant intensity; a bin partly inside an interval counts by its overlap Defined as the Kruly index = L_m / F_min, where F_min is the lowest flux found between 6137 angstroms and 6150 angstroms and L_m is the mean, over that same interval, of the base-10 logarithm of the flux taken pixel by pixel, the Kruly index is 0.0305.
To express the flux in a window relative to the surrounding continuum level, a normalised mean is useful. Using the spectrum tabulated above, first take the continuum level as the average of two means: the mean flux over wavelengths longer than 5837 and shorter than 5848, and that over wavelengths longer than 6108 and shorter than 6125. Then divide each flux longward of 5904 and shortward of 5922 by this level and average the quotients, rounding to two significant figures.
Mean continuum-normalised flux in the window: 0.97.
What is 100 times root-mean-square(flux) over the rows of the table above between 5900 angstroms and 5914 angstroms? 7167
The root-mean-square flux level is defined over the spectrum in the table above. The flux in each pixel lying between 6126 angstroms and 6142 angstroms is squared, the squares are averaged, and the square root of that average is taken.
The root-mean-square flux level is 65.4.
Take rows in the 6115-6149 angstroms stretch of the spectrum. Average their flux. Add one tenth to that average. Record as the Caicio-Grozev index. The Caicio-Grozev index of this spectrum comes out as 65.5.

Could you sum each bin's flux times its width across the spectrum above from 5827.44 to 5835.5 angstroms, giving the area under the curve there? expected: 537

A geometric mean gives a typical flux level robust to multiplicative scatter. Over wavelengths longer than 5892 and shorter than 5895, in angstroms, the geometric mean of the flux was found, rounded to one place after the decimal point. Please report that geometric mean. 68.4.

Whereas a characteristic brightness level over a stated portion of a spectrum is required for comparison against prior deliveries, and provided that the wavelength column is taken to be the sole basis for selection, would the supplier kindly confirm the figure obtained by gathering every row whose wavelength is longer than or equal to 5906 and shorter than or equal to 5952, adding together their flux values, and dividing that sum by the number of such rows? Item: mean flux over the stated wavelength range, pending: 70.0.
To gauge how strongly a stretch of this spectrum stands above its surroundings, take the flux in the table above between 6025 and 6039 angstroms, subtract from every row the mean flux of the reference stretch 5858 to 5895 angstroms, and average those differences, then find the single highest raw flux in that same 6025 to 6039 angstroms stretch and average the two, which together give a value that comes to 37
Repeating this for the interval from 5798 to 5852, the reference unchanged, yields 43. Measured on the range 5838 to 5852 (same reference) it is 42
